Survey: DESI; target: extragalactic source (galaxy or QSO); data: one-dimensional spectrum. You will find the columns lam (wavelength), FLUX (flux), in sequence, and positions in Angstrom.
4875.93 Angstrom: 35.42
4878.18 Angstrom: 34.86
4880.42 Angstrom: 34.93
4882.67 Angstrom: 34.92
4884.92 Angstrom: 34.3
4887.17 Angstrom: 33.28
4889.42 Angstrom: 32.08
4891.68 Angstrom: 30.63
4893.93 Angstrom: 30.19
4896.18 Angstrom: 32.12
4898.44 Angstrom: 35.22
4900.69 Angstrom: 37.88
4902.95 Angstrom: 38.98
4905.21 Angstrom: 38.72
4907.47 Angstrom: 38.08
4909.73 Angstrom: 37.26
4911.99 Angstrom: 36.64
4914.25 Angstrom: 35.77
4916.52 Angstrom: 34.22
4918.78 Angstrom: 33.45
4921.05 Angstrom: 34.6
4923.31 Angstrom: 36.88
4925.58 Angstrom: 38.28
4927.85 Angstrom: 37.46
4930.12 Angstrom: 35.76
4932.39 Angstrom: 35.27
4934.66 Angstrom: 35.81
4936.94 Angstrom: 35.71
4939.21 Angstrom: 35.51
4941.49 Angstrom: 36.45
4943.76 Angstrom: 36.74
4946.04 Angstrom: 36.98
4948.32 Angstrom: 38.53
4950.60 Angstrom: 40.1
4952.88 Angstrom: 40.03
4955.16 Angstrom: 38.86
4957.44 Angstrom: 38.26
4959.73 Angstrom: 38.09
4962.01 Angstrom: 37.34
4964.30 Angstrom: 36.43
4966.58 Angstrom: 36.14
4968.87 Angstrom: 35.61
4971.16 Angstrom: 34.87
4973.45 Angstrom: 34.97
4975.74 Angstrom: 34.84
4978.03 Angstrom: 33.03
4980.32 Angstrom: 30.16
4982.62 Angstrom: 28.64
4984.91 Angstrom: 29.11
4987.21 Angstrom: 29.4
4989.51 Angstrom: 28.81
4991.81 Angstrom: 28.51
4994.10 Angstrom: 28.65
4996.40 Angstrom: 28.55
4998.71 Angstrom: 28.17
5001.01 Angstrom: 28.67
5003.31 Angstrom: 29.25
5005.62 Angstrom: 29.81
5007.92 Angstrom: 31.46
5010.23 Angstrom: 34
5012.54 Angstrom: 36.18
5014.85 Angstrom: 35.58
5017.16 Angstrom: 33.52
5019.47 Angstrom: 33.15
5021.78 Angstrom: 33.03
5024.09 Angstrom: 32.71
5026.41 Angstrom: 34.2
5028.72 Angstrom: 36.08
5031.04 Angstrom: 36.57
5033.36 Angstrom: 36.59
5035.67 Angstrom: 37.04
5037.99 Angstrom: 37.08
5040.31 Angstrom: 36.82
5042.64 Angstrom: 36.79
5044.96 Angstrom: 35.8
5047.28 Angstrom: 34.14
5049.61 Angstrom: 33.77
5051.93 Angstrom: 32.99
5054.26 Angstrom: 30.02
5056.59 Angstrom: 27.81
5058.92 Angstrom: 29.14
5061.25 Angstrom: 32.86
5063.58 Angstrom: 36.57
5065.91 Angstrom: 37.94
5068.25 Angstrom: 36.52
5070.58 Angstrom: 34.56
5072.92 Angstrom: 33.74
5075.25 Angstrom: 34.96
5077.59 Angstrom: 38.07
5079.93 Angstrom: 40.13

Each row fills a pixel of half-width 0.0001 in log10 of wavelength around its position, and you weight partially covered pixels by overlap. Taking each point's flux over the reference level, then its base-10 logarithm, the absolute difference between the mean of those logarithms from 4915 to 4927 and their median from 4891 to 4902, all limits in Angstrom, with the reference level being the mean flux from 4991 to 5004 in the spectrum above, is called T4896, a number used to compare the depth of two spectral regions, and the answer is 0.043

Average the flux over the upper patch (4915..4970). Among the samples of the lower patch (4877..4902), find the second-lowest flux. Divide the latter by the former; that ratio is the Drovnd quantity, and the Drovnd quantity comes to 0.83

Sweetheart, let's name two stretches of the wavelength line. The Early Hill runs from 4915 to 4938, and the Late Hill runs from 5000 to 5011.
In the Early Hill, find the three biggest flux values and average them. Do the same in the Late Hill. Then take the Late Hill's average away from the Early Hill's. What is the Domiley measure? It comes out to 5.8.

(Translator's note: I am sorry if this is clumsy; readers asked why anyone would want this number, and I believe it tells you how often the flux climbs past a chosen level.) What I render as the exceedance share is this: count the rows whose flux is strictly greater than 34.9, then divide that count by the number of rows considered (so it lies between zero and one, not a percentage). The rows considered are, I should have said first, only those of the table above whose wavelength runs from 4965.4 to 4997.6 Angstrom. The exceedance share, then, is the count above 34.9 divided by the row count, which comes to 0.2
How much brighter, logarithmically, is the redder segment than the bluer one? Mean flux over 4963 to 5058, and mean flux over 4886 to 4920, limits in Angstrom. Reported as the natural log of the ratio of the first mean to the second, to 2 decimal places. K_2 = -0.06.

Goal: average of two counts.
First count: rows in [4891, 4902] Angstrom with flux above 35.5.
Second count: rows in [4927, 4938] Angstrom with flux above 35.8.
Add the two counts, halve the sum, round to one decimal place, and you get 1.5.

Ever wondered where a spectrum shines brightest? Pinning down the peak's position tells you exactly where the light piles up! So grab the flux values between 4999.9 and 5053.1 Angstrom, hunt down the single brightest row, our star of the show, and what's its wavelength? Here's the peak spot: 5037.99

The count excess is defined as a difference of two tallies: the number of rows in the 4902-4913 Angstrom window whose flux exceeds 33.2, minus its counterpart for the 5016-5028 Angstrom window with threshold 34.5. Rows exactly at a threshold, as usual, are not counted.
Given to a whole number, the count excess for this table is 5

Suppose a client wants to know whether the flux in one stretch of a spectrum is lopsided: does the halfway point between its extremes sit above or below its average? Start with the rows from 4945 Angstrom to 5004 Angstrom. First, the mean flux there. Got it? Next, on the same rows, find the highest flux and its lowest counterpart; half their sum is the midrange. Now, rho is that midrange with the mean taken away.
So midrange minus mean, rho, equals 0.6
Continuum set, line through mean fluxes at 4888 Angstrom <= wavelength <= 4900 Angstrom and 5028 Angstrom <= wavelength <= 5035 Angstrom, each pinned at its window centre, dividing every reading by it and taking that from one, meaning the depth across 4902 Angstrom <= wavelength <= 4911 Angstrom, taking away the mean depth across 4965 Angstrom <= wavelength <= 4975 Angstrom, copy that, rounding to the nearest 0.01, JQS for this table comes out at -0.15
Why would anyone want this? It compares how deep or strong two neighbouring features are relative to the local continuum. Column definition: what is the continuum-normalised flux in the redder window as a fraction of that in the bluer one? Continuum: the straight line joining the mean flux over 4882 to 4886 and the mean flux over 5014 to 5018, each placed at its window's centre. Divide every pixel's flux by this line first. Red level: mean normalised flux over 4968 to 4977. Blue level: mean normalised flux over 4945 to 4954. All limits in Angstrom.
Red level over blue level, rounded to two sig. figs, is 0.90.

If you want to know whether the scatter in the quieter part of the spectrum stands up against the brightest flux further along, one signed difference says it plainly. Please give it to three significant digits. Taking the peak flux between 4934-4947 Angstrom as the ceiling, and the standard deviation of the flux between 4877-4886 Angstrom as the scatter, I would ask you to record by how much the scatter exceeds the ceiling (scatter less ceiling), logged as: -36.7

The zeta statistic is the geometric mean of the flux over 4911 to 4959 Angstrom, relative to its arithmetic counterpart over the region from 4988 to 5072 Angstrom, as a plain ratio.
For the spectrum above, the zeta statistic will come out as 1.11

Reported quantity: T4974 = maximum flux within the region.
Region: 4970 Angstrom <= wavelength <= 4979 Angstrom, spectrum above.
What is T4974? 34.97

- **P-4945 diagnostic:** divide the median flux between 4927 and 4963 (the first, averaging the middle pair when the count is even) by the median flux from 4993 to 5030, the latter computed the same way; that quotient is 1.13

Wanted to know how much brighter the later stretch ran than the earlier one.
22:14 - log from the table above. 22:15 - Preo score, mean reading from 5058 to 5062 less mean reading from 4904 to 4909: -7.4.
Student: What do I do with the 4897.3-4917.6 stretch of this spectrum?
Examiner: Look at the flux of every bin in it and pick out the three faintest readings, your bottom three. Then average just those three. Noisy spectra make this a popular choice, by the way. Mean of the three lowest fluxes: 35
